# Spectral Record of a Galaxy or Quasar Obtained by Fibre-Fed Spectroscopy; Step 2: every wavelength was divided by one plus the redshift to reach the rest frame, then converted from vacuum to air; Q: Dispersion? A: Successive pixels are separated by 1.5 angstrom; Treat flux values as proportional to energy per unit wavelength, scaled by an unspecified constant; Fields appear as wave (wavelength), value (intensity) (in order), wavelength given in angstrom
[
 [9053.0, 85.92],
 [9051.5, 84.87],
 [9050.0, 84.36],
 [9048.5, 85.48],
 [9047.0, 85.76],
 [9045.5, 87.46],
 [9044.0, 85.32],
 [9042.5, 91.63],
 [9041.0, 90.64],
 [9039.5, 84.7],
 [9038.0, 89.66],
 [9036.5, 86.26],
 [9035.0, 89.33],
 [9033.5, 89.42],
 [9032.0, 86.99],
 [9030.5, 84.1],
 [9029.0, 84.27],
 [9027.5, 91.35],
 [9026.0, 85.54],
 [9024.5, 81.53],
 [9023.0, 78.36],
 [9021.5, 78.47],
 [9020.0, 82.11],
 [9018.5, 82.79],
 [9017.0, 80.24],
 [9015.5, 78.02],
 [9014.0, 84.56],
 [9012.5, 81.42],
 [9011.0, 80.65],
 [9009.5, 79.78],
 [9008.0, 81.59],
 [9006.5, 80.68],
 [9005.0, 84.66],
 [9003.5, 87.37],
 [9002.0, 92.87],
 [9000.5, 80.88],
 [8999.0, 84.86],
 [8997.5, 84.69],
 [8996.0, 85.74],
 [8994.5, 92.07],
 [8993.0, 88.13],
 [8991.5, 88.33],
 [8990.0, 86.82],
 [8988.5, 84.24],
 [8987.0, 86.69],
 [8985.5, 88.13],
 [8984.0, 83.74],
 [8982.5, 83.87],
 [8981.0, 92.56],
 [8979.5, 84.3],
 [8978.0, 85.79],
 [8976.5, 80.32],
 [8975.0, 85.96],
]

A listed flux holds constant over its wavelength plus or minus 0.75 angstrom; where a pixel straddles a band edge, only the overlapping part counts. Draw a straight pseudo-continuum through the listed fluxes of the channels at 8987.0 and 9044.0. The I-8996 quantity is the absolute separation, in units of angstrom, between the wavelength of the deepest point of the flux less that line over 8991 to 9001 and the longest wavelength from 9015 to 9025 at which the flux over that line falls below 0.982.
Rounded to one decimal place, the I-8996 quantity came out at 24.0 angstrom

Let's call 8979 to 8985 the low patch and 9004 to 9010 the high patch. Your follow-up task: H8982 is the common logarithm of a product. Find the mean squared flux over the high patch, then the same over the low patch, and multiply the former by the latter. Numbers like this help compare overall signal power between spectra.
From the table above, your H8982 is 7.70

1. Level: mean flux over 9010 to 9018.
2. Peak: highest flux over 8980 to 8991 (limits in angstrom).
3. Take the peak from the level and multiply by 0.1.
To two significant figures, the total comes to -1.2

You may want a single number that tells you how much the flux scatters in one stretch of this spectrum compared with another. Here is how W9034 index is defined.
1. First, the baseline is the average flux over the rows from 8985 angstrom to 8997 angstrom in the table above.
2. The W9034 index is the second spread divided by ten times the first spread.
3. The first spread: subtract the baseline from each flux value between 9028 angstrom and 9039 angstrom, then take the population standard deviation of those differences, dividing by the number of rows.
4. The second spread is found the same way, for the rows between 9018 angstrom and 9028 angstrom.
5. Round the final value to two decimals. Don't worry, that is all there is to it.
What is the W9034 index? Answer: 0.19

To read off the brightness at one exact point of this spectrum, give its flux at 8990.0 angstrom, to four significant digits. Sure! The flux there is 86.82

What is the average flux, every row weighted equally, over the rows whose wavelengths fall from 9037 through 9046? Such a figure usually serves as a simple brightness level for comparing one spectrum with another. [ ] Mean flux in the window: 88.2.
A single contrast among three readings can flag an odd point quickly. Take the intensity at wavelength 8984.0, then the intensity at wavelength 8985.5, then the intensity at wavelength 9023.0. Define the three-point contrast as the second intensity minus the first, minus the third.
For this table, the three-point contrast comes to -74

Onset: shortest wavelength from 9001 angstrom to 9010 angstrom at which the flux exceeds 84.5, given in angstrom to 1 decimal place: 9002.0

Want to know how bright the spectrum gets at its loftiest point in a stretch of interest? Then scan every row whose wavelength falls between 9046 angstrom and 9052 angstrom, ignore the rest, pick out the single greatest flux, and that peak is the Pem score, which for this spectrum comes 85.76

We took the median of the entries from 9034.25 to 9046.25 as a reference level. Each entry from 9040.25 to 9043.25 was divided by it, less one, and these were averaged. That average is 0.03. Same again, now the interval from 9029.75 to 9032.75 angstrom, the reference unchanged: -0.03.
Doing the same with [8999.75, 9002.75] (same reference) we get -0.02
